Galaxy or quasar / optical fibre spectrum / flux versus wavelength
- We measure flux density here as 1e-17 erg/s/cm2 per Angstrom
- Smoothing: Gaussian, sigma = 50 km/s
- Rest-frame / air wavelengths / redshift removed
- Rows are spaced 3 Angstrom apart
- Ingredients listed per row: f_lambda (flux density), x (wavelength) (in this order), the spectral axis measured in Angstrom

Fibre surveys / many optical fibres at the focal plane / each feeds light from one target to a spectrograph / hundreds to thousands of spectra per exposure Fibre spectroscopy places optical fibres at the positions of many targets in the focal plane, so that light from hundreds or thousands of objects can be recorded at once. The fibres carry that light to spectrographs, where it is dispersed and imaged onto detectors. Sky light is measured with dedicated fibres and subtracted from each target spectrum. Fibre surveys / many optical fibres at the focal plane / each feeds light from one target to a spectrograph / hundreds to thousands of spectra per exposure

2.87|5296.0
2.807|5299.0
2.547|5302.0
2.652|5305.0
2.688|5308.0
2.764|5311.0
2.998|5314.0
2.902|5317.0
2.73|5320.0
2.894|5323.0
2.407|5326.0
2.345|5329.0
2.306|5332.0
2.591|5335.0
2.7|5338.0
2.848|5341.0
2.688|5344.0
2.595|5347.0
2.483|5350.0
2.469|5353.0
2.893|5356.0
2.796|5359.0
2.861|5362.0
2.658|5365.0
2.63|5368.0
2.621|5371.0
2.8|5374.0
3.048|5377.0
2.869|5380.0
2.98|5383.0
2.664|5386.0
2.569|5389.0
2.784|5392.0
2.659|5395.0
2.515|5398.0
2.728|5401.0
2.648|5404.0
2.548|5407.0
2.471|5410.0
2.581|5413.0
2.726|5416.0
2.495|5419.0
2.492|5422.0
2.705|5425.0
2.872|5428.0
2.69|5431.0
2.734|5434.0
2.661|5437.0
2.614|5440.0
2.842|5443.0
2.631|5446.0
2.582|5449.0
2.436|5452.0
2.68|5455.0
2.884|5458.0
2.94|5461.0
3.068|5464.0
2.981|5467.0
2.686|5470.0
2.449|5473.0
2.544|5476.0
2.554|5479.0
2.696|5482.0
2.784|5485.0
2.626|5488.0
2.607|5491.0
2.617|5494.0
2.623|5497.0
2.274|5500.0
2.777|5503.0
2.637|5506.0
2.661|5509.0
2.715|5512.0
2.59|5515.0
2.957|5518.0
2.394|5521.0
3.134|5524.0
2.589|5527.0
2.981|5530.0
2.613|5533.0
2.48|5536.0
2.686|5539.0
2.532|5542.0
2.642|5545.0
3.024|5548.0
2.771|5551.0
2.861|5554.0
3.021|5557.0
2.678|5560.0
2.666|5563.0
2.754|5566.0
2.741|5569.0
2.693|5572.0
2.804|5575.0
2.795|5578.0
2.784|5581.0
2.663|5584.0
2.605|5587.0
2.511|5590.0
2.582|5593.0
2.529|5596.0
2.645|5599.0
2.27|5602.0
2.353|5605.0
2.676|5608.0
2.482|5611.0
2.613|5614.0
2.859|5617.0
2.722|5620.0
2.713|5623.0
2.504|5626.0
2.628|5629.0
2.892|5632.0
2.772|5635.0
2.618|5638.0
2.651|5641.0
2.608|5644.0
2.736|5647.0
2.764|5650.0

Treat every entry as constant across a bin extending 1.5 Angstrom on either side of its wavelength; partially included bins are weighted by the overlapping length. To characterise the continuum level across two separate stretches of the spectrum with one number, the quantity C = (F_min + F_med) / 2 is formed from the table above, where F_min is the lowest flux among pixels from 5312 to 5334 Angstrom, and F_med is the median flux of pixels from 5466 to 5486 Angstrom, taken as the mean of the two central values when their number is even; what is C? 2.50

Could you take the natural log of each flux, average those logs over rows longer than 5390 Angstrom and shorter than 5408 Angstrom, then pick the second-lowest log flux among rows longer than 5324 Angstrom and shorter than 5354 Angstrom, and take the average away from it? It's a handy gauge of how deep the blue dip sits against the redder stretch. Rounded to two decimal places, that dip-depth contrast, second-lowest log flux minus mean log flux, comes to -0.12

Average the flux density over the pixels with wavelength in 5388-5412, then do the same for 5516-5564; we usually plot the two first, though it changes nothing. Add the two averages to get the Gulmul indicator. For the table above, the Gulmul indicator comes 5.37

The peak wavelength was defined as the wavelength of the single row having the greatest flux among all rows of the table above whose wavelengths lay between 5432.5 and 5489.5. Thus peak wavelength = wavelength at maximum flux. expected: 5464.0 Angstrom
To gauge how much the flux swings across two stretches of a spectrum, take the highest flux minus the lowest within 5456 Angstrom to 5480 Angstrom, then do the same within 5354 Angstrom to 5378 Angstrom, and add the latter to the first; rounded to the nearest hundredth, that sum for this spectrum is 1.05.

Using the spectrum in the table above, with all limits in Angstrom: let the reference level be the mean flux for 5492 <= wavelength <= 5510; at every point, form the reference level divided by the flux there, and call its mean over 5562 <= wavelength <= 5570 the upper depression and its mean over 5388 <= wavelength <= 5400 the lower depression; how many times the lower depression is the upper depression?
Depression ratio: 0.97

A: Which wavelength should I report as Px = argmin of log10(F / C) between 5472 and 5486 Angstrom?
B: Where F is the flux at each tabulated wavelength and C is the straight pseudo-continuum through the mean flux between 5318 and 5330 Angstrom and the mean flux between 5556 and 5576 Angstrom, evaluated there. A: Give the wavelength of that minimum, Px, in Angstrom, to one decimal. 5473.0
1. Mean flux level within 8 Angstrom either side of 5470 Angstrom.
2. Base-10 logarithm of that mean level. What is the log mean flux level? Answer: 0.439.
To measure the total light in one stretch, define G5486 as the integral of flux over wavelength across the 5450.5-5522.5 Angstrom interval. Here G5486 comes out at 193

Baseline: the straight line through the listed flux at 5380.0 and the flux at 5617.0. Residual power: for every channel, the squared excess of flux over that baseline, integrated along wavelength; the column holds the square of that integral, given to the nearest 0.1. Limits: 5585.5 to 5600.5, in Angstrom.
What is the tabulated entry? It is 1.6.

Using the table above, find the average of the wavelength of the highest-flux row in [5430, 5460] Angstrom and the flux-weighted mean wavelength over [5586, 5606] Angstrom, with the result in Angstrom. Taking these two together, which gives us 5526.9 Angstrom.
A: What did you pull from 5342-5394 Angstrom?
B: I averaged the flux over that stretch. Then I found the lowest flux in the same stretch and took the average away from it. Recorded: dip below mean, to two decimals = -0.26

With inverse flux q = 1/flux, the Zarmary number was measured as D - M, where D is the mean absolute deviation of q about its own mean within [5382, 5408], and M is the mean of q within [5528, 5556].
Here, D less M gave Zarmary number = -0.354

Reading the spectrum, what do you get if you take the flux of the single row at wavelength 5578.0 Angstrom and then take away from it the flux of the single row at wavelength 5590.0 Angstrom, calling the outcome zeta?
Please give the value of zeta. 0.3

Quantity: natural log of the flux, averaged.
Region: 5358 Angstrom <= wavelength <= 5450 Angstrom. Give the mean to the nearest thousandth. 0.989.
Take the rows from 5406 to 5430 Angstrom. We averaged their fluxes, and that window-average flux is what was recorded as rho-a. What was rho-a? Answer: 2.61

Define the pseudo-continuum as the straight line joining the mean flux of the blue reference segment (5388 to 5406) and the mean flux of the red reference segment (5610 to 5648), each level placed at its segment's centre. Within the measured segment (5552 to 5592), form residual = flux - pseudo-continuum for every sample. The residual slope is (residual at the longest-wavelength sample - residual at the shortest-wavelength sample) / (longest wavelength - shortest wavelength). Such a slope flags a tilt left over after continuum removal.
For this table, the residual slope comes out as -0.010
